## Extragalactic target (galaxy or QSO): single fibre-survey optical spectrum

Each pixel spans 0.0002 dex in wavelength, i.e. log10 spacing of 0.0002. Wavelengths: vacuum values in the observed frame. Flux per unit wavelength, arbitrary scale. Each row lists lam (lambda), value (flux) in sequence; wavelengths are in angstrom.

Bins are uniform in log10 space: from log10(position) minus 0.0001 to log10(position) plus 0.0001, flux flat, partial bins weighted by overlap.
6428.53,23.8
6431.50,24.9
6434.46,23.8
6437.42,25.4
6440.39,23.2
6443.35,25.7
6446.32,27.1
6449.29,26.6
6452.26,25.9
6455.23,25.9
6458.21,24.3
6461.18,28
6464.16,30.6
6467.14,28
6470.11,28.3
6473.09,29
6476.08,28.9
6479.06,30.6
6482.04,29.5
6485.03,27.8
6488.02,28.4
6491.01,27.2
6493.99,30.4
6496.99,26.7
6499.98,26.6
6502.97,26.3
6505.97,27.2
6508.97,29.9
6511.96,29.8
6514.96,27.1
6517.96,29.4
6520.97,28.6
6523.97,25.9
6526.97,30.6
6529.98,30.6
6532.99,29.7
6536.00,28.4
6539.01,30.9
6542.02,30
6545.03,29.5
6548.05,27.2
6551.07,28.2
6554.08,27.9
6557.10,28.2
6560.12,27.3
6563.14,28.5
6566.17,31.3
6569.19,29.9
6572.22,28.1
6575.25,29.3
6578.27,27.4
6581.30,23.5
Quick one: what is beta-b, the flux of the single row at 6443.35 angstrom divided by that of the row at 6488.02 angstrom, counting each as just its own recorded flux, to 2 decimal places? 0.90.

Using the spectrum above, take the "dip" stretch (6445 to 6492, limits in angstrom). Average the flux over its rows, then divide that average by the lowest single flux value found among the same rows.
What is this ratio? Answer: 1.15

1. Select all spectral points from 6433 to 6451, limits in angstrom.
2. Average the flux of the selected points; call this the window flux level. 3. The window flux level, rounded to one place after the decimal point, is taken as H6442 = 25.3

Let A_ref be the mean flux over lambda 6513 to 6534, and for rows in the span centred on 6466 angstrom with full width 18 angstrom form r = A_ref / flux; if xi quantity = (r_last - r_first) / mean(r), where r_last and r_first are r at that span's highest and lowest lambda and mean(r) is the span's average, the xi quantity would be -0.19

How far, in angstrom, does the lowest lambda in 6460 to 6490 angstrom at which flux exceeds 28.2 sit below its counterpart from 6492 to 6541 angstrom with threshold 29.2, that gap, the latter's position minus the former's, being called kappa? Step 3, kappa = 29.8 angstrom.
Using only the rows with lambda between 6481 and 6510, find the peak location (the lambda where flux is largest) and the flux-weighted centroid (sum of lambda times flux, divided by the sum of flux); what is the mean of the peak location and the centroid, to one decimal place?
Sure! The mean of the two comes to 6494.7 angstrom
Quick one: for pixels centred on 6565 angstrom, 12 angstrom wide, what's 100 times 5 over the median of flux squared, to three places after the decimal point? 0.586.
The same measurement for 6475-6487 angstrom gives 0.586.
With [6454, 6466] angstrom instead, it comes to 0.687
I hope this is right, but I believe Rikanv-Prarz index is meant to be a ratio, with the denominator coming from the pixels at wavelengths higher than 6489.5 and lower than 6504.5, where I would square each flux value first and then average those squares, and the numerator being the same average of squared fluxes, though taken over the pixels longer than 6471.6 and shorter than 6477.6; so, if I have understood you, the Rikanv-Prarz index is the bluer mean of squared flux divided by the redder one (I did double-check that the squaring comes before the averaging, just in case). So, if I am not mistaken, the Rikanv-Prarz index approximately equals 1.11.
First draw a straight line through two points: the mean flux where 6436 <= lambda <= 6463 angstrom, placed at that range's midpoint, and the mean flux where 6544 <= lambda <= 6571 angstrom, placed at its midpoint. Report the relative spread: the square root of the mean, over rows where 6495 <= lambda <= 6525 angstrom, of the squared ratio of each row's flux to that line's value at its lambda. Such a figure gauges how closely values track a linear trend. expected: 1.013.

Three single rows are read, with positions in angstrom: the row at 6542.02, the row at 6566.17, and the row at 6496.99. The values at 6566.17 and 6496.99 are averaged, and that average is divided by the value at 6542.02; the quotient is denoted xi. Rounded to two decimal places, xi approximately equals 0.97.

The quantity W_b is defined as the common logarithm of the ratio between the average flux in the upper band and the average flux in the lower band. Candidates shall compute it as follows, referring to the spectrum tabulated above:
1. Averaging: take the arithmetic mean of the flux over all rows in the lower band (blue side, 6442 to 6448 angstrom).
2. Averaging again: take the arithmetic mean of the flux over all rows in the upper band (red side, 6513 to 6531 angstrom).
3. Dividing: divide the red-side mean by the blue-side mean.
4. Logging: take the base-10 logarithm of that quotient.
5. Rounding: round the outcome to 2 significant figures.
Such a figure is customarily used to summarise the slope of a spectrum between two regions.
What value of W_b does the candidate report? 0.036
